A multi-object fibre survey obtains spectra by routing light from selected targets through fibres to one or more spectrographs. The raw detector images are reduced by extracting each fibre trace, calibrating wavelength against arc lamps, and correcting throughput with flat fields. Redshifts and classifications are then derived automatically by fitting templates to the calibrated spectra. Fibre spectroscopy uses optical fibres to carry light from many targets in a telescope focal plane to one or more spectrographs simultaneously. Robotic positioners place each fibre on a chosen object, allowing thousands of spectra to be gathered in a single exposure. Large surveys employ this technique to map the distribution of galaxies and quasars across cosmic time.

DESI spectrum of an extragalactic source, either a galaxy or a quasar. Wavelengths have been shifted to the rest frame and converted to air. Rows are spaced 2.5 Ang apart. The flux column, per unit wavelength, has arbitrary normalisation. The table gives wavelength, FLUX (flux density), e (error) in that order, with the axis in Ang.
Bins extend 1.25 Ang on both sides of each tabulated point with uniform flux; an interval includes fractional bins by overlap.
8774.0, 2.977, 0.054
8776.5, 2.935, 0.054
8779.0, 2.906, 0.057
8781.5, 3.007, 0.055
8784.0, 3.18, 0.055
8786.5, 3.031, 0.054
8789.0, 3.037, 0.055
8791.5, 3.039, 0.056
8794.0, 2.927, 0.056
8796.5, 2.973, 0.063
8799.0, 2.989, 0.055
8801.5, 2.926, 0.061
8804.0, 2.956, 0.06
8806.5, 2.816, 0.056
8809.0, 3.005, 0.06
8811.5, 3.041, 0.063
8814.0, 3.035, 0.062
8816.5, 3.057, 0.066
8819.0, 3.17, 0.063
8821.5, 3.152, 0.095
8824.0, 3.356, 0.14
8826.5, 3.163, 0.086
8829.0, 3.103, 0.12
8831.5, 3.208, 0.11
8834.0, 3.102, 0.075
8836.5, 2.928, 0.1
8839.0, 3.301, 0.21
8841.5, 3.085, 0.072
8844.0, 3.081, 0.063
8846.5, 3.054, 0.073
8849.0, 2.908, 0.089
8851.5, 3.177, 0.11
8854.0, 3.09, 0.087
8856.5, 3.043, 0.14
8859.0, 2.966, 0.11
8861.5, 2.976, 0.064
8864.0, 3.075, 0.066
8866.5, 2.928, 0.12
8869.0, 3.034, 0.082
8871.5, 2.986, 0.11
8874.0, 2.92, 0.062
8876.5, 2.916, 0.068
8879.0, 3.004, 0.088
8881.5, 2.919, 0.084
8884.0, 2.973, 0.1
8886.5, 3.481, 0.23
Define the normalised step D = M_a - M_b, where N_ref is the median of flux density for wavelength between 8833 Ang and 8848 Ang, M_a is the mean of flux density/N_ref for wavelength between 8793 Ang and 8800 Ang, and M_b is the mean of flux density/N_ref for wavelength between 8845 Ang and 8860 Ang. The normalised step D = -0.025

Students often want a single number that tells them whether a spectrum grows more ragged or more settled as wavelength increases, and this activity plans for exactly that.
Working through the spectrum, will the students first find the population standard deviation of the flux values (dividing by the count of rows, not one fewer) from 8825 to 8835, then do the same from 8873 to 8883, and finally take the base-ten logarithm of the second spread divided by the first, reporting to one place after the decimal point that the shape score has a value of -0.1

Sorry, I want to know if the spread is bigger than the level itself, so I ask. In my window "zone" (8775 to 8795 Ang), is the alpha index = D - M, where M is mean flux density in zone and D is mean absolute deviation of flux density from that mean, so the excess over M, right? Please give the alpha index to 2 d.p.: -2.94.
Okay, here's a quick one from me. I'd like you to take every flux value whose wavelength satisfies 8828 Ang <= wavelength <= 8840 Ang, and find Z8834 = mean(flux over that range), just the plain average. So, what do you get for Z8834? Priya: 3.13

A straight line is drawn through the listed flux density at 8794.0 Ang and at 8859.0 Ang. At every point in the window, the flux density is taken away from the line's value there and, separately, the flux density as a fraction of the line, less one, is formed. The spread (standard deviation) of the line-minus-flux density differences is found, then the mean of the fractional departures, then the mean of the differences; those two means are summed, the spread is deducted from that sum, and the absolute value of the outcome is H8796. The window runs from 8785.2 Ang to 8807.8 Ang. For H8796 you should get 0.10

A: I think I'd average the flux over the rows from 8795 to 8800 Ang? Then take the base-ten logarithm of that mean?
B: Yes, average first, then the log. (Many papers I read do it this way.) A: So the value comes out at 0.474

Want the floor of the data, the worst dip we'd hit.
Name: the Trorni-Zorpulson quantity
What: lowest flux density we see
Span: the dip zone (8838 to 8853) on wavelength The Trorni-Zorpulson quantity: 2.908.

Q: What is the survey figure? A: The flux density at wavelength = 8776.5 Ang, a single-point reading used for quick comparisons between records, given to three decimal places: 2.935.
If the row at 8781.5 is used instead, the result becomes 3.007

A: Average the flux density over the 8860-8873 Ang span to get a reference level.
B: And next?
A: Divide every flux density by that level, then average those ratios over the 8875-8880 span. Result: 0.99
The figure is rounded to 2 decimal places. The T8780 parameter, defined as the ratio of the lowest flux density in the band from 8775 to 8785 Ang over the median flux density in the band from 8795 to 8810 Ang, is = 0.98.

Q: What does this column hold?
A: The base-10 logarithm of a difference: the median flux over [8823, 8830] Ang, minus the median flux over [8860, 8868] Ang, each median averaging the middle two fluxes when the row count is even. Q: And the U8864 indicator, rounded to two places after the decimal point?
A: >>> -0.73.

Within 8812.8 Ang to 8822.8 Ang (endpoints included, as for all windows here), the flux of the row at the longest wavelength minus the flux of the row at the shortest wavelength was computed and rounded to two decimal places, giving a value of 0.12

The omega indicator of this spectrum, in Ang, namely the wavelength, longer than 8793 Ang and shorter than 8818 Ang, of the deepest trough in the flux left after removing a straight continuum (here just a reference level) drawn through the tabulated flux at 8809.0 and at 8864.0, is 8806.5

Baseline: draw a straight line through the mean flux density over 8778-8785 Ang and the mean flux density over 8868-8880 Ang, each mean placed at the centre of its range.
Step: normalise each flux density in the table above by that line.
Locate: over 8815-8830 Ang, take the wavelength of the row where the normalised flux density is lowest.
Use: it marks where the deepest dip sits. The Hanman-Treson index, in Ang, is 8816.5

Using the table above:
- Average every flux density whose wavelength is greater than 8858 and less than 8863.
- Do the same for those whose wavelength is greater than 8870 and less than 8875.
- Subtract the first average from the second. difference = -0.018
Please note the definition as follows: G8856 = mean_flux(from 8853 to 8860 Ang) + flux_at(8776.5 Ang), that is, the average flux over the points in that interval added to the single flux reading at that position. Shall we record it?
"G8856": 5.97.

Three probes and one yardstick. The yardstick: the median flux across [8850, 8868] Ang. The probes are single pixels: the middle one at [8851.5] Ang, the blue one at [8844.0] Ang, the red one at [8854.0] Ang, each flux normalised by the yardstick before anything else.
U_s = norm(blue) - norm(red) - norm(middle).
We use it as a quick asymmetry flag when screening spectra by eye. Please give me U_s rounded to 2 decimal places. -1.05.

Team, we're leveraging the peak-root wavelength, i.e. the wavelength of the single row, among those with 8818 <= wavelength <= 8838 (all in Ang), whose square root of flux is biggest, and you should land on 8824.0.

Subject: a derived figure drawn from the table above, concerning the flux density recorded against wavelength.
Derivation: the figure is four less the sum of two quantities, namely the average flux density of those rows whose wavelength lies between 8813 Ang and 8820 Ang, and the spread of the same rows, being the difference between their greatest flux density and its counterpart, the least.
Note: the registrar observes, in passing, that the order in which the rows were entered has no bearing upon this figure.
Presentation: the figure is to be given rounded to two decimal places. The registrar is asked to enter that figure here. 0.78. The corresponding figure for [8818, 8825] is 0.57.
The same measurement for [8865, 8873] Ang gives 0.91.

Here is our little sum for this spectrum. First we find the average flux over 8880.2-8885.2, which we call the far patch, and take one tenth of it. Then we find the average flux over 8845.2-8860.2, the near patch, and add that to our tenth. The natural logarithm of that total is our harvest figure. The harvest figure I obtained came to 1.20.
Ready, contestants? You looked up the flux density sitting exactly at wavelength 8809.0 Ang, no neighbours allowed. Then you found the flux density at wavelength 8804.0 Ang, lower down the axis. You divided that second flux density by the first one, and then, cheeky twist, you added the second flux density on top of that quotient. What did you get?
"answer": 3.94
